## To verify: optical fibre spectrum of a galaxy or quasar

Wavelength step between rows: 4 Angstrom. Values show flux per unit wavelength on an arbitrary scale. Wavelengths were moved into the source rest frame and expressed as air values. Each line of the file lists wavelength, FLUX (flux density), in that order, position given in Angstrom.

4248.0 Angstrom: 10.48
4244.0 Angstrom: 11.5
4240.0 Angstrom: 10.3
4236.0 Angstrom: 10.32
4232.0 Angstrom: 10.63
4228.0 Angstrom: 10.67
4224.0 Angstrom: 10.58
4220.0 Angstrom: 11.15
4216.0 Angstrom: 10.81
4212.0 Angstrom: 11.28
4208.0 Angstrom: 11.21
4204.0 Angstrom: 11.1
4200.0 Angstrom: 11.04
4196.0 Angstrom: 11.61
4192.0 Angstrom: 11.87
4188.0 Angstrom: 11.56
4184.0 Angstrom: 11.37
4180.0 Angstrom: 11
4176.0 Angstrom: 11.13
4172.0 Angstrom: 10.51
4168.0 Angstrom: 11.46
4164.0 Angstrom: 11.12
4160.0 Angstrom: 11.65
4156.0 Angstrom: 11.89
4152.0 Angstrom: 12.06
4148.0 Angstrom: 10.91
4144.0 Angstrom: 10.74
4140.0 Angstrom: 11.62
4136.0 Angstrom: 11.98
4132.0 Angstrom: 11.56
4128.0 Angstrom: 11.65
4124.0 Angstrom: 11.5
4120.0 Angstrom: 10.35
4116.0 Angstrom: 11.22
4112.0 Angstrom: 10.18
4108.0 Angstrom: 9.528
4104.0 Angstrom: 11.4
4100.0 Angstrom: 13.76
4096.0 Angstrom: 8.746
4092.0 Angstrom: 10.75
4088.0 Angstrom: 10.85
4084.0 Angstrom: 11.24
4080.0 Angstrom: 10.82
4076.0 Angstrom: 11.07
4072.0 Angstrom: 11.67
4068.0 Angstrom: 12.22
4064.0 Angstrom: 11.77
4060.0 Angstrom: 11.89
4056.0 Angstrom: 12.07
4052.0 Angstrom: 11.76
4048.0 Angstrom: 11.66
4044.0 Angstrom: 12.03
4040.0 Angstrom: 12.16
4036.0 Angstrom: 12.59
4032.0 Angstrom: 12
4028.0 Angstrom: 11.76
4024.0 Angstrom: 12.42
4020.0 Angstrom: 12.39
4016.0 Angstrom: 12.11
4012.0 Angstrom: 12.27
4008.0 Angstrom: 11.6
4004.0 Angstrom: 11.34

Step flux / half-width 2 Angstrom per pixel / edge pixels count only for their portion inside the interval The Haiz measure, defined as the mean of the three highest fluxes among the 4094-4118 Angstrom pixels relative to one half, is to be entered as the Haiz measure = 24.3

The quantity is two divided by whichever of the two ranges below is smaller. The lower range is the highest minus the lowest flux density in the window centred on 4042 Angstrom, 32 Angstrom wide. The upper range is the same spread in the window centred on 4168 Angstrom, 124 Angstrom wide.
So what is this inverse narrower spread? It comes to 2.15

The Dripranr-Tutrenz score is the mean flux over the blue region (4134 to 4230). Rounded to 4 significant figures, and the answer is 11.26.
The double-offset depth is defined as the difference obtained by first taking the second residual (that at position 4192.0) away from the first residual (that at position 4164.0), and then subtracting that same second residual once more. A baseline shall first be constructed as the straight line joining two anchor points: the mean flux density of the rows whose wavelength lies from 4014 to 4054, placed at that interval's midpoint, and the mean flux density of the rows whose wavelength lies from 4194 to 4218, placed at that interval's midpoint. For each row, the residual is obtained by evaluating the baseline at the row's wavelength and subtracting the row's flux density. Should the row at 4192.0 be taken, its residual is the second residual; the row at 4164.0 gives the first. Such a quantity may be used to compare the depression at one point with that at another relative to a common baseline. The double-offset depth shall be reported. 1.5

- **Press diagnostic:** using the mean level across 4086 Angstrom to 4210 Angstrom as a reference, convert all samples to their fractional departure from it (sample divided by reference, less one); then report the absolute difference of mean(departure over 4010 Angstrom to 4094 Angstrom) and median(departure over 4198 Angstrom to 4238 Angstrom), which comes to 0.077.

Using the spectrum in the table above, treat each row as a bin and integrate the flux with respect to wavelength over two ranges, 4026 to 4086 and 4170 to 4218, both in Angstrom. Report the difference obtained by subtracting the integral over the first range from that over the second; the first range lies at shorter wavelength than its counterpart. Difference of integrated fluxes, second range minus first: -169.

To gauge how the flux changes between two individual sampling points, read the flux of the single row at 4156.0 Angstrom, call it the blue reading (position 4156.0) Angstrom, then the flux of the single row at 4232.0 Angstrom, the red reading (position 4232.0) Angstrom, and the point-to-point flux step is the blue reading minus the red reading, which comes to 1.3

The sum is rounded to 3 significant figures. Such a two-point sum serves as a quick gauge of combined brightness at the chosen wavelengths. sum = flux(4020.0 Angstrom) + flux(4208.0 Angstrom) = 23.6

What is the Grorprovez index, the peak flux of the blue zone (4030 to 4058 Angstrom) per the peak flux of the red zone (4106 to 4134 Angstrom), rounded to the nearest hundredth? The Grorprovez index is 1.08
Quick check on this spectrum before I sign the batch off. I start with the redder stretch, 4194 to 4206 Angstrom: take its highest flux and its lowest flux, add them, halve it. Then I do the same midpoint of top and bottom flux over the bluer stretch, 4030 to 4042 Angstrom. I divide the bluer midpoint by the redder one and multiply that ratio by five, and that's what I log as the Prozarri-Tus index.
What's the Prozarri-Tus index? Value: 5.428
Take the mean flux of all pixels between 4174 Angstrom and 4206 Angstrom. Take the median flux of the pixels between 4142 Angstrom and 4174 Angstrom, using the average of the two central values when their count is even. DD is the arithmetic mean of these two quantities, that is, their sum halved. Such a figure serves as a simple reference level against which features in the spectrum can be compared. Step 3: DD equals 11.3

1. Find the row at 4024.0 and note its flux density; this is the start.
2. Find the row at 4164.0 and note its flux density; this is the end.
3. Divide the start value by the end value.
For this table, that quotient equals 1.12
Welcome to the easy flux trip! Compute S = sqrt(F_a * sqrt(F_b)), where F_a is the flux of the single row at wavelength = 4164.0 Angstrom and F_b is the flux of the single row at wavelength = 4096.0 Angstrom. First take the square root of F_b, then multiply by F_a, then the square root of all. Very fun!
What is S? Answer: 5.73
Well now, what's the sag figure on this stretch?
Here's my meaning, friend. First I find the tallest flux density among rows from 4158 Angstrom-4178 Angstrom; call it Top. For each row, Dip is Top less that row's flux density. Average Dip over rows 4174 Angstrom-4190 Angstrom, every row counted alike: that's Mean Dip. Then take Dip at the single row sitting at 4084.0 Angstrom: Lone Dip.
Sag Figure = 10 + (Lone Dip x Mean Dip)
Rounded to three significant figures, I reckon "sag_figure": 10.2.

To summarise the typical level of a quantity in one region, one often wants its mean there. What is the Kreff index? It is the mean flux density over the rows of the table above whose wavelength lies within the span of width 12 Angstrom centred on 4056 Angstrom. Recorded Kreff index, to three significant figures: 11.9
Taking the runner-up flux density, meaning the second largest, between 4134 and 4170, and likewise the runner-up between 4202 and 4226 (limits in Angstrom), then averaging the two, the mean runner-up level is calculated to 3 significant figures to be 11.6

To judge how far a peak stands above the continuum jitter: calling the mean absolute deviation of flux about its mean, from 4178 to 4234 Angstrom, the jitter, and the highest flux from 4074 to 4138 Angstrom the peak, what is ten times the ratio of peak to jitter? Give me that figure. 456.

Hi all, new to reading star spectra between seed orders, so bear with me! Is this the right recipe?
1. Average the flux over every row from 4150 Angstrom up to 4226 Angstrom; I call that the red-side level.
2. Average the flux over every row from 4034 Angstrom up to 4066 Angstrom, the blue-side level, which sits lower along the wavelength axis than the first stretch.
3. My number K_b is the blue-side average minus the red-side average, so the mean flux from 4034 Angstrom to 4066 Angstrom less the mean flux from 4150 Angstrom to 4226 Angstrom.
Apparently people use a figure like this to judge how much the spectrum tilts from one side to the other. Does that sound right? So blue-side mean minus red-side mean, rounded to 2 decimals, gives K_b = 0.71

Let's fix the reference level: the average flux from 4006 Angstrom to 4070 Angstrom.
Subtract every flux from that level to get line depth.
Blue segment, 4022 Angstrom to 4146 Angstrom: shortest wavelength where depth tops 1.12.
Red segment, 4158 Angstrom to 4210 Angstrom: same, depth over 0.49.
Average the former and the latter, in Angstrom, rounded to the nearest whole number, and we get 4122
